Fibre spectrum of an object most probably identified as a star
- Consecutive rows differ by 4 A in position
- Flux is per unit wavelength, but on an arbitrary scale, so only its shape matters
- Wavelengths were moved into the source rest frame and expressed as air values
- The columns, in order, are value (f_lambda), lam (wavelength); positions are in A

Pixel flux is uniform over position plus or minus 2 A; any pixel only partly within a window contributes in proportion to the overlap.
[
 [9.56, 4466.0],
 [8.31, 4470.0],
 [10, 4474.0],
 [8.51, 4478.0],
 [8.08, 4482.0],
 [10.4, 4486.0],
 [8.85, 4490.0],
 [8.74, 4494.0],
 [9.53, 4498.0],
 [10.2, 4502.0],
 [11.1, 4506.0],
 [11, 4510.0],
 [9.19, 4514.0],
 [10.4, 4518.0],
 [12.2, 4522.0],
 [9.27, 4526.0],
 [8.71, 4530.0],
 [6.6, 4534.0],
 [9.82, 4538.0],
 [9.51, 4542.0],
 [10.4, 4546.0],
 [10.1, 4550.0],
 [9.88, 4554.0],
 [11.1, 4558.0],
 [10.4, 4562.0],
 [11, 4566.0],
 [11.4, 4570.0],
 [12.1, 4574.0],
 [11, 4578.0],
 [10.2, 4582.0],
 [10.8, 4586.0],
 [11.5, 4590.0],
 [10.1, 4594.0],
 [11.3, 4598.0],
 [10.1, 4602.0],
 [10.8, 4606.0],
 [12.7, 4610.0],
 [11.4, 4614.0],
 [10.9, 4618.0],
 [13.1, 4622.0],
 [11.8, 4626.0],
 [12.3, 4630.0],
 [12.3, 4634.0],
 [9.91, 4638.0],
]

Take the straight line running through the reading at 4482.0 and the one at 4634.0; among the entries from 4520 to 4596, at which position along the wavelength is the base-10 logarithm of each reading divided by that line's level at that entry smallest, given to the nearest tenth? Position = 4534.0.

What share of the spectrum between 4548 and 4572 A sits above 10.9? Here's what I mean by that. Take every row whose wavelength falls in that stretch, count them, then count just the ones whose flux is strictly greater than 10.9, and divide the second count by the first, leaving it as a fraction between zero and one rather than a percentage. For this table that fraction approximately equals 0.5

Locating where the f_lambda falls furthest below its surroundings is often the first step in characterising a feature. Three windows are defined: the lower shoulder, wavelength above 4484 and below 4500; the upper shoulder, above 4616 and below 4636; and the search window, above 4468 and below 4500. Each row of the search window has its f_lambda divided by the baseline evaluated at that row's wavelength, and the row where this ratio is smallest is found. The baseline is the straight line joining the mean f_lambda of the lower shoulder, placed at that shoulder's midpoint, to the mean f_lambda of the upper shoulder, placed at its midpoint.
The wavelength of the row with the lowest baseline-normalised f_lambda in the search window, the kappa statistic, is 4482.0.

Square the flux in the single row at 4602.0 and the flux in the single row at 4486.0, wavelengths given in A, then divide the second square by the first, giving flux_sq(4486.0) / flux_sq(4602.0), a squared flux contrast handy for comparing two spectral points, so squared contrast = 1.06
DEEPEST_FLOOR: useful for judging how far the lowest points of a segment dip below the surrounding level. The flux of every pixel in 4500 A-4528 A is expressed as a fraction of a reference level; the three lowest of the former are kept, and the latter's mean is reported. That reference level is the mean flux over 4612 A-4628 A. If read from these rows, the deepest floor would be 0.81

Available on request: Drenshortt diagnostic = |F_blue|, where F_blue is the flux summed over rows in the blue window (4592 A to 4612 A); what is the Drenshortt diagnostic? 55.0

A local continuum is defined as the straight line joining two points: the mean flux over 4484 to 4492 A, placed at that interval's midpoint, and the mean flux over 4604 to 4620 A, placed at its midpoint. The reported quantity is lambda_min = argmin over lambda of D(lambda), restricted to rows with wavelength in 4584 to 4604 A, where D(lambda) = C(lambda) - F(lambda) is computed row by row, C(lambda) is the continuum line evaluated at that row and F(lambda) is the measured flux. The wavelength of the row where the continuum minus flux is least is 4590.0 A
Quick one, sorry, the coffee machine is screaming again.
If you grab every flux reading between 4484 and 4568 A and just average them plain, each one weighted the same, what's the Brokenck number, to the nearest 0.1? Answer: 9.9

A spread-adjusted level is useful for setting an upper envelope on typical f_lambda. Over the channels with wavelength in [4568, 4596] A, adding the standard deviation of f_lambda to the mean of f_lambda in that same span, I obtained 11.7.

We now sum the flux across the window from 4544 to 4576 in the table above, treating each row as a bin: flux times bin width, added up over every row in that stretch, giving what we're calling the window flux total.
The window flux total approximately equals 346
